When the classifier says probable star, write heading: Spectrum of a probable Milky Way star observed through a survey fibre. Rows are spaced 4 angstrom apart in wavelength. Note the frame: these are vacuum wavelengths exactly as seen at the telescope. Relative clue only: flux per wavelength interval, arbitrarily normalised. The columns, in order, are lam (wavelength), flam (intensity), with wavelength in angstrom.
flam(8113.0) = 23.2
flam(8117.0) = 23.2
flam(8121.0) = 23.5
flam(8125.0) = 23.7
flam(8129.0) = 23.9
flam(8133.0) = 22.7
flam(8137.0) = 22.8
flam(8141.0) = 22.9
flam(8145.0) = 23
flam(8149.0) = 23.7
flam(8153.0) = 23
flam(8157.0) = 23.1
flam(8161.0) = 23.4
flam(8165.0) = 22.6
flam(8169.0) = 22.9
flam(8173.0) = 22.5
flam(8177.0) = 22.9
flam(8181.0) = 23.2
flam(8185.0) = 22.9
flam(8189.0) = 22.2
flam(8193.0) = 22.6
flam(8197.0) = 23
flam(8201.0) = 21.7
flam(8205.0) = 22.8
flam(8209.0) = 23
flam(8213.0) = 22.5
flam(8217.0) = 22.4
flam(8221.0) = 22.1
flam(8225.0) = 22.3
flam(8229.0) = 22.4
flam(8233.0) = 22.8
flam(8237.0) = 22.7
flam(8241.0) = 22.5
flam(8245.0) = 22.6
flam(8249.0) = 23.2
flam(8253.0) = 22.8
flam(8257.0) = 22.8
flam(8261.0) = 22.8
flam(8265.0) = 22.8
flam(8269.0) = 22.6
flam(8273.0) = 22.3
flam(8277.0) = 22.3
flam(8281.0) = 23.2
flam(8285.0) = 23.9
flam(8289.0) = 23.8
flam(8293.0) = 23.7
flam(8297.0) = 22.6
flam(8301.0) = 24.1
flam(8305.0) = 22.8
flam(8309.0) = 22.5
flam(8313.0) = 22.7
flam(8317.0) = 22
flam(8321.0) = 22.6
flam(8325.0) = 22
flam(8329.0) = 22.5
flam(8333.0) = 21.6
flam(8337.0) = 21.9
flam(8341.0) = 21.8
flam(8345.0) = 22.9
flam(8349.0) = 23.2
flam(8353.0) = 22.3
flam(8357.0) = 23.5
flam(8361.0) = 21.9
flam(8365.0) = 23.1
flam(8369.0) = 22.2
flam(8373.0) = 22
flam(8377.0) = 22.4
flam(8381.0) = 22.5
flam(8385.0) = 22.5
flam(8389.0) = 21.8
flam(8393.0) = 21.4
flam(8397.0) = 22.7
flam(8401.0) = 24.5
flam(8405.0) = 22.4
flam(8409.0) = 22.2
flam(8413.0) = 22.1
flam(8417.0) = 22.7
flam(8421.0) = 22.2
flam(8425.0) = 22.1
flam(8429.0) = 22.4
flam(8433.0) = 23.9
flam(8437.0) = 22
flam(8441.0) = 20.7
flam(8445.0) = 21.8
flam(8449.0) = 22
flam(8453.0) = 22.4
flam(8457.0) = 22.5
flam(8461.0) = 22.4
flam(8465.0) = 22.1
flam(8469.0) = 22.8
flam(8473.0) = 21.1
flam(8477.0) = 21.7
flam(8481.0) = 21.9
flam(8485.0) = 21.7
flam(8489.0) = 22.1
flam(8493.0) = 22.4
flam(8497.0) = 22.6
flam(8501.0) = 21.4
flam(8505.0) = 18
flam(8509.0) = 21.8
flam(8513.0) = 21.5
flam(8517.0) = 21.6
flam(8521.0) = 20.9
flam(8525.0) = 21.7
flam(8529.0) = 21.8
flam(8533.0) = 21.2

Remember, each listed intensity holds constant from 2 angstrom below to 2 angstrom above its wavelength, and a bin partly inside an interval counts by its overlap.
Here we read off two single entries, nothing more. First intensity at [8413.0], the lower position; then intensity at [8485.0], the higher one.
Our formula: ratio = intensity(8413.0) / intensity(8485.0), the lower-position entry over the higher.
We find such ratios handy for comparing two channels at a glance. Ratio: 1.02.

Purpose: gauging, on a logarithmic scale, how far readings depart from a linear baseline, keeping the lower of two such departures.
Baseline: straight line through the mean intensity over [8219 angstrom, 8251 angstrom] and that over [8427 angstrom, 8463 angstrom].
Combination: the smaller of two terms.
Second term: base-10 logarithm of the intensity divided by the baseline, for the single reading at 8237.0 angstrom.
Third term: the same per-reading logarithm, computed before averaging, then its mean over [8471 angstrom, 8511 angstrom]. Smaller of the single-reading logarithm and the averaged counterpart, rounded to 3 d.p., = -0.014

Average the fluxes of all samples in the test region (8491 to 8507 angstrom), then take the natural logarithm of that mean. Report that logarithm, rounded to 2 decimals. 3.05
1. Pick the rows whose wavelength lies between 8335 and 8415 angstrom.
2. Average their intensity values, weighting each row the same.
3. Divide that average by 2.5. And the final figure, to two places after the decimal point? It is 8.99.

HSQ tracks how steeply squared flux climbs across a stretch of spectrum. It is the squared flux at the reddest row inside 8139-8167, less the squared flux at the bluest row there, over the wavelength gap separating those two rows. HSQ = -1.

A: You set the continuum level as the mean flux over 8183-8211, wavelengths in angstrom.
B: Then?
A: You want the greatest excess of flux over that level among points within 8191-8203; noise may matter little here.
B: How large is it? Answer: 0.40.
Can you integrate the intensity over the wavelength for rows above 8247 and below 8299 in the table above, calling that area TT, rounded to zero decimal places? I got 1195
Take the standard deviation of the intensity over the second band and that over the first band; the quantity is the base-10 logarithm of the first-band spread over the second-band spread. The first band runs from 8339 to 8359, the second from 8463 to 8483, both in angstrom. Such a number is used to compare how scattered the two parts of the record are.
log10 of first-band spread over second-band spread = 0.0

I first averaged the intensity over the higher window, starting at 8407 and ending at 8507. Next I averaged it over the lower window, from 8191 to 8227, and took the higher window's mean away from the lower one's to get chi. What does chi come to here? 0.52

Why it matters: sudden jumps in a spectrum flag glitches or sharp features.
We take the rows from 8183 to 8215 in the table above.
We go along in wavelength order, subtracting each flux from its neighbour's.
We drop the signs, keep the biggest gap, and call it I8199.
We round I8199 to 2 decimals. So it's 1.30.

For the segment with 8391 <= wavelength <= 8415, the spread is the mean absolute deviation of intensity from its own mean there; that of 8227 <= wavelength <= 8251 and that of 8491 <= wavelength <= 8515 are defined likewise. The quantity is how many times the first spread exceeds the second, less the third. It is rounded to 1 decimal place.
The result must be 2.4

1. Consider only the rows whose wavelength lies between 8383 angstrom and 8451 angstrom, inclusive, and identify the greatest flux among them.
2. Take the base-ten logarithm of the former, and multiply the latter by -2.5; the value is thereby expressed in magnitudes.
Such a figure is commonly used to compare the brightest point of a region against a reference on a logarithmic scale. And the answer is -3.473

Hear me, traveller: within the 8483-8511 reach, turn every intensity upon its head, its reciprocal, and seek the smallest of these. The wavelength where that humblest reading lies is 8497.0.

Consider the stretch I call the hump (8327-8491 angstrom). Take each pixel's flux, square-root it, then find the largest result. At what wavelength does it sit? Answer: 8401.0 angstrom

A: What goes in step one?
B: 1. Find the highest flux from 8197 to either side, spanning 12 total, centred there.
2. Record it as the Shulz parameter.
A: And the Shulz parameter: 23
